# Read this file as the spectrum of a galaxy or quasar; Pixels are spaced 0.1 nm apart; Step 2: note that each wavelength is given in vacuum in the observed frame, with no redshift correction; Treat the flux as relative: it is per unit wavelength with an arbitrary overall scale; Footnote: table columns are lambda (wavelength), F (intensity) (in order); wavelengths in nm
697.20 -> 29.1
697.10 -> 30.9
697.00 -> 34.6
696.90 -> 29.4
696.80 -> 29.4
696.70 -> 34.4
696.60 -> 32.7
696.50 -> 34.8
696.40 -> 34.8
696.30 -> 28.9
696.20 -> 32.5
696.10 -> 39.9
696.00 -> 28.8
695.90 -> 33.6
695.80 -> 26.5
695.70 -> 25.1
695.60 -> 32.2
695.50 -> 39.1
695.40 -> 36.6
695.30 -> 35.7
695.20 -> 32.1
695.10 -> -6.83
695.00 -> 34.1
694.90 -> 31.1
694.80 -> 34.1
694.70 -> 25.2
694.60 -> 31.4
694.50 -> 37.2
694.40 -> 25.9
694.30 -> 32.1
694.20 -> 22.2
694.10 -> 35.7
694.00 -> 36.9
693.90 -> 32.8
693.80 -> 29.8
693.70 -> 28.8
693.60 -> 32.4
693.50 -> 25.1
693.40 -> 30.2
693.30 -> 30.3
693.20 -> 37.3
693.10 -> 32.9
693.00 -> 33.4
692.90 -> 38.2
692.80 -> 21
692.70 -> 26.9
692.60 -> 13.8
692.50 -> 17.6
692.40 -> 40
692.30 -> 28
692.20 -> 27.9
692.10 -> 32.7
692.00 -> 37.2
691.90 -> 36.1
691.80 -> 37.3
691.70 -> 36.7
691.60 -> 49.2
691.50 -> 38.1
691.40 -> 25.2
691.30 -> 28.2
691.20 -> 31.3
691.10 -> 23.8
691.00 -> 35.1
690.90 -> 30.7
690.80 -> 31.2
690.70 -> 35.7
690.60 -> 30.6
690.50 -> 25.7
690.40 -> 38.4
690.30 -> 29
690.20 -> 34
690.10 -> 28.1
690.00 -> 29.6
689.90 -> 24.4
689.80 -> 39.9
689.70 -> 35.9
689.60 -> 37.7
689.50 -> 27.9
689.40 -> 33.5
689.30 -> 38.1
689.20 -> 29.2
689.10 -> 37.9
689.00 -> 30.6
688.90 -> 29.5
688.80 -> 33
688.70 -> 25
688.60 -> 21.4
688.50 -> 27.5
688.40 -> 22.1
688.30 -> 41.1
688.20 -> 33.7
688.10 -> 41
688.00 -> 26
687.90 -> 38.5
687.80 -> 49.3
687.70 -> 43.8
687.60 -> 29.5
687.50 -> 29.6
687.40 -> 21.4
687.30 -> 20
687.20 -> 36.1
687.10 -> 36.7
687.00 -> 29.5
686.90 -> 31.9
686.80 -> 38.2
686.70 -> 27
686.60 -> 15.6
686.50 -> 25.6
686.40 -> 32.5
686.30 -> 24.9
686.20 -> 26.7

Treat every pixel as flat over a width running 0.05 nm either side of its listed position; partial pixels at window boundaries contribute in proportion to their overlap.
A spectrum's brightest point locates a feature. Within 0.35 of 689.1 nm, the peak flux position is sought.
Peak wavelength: 689.30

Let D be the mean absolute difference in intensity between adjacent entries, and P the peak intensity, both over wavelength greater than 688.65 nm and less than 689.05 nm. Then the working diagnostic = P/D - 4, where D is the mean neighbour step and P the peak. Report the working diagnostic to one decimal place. 3.9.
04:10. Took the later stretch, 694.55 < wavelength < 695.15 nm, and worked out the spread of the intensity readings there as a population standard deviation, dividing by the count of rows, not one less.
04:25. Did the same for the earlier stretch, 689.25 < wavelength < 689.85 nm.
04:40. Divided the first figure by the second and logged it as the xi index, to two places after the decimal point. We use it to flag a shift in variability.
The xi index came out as 3.68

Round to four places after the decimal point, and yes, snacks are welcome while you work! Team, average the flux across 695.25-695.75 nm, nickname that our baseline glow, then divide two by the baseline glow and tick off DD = 0.0593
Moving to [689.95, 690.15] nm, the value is 0.0693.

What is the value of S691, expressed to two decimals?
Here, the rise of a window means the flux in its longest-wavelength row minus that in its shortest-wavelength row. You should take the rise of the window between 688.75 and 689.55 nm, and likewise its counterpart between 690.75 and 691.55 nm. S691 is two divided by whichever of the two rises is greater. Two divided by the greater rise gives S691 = 0.29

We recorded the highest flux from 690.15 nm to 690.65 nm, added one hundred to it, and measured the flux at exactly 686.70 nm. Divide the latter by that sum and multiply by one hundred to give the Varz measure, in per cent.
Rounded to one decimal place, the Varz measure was 19.5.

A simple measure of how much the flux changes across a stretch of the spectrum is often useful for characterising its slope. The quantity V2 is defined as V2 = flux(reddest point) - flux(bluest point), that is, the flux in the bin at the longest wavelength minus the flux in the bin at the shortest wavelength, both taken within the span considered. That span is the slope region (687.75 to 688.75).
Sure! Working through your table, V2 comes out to -24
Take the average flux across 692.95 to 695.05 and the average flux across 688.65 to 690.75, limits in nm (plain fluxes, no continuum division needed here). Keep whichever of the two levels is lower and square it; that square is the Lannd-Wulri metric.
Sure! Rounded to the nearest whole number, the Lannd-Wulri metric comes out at 984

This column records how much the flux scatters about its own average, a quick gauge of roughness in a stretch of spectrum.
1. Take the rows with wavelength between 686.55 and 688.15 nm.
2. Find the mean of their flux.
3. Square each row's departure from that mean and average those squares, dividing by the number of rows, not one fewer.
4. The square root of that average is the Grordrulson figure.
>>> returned 8.8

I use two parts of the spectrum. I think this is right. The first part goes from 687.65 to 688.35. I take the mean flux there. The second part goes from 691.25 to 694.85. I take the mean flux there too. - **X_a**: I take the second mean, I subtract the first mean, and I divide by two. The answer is -3.9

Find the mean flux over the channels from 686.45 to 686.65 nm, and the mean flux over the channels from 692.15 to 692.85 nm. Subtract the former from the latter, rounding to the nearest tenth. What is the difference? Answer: 4.4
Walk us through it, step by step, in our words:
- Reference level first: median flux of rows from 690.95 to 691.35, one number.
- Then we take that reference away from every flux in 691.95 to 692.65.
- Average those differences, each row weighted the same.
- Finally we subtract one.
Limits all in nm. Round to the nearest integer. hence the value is -3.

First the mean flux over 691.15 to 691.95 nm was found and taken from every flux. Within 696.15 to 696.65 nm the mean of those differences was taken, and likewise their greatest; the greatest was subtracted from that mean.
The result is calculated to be -2.1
